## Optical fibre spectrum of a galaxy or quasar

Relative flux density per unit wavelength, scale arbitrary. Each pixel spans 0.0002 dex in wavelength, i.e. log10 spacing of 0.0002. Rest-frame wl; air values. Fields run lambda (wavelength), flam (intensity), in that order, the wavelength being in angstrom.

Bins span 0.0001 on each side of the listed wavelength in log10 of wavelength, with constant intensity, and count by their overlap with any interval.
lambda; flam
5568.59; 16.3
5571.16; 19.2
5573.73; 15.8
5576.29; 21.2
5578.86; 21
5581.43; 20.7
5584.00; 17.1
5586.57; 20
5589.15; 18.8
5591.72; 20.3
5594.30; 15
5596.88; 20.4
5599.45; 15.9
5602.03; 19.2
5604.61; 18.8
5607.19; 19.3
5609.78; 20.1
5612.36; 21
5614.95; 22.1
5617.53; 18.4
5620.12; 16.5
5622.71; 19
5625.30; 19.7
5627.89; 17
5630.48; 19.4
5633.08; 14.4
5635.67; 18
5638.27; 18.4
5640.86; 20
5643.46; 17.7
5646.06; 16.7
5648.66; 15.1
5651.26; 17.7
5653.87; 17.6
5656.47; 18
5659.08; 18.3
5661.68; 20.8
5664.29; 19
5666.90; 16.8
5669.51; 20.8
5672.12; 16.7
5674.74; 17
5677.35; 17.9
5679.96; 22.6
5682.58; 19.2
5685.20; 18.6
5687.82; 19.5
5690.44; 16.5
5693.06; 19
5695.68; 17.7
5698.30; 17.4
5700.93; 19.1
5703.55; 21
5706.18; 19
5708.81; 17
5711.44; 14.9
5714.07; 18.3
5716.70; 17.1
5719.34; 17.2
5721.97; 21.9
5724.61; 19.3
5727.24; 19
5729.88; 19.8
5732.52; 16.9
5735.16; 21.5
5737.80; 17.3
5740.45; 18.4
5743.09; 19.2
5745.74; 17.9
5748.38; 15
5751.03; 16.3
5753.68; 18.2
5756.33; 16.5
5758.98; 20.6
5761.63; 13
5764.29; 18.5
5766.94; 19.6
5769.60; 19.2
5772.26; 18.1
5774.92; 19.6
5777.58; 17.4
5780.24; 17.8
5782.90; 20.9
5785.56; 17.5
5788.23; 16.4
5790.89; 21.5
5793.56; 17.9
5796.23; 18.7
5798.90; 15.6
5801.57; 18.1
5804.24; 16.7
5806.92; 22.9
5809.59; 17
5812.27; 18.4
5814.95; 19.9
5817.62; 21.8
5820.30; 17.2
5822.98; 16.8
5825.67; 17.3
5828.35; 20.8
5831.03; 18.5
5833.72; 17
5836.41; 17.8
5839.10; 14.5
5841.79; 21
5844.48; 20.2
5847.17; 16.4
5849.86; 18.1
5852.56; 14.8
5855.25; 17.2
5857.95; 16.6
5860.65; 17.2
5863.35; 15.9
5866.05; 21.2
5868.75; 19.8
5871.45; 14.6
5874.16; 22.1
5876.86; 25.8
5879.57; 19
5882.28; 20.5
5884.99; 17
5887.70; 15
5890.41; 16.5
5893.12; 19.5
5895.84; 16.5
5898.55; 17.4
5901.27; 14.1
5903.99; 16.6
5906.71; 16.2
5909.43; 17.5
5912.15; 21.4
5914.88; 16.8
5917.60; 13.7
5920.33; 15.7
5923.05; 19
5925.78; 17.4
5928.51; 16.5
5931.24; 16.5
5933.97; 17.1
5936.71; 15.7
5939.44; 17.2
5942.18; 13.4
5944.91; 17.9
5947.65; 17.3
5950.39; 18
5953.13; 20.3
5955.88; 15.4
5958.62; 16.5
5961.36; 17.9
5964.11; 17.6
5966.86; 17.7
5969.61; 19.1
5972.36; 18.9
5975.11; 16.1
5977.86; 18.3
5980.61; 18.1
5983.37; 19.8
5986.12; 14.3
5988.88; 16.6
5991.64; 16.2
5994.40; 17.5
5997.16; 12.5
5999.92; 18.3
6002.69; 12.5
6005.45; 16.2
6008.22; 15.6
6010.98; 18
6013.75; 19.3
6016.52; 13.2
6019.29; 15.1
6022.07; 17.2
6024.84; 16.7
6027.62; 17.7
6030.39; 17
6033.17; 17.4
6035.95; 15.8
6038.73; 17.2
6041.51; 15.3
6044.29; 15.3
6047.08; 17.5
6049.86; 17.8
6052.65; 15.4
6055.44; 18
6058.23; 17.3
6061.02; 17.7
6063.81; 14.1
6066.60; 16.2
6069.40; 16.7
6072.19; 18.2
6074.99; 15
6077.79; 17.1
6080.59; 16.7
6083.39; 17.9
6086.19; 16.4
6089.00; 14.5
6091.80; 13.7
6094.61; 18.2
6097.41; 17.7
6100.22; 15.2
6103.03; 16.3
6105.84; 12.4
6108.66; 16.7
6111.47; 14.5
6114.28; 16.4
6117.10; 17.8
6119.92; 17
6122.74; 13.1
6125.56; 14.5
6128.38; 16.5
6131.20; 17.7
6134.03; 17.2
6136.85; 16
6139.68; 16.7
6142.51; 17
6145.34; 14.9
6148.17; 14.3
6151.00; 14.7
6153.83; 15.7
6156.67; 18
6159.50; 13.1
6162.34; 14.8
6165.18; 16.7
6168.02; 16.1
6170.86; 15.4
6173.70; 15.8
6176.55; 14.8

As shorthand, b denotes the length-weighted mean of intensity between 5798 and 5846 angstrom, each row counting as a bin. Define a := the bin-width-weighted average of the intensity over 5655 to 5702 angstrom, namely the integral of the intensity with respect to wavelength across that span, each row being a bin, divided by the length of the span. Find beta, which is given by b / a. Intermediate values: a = 18.6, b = 18.4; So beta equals 0.99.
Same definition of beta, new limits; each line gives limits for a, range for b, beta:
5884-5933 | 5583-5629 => 1.12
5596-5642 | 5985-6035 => 0.86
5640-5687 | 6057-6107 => 0.88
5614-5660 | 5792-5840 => 1.01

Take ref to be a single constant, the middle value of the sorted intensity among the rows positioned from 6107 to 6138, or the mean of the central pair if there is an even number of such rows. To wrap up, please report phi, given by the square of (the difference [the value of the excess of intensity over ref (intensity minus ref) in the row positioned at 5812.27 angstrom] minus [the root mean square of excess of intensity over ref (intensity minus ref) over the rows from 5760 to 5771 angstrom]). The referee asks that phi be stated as 1.0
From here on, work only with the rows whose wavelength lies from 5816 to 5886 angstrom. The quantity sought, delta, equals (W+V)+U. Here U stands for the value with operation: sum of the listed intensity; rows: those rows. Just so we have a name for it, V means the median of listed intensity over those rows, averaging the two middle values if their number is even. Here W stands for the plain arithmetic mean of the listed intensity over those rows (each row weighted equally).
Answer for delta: 515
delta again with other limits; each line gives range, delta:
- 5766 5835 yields 519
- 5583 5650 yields 515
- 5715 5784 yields 513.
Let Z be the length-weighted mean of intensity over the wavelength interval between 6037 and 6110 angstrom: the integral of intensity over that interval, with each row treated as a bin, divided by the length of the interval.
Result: 16.3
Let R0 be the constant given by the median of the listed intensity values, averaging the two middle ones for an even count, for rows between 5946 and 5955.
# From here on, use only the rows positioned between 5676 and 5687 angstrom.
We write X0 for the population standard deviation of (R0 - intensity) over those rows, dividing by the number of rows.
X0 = 1.8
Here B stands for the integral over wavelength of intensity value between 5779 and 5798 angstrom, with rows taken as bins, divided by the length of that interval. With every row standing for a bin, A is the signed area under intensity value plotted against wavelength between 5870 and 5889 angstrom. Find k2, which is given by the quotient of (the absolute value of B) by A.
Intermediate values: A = 364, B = 18.6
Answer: 0.0511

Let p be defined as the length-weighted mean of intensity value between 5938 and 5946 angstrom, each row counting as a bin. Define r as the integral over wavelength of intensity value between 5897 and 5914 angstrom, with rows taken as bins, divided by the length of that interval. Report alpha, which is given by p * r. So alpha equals 277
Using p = 16.1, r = 17.2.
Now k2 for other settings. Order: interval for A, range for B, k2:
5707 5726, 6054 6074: 0.0493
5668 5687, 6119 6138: 0.0444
